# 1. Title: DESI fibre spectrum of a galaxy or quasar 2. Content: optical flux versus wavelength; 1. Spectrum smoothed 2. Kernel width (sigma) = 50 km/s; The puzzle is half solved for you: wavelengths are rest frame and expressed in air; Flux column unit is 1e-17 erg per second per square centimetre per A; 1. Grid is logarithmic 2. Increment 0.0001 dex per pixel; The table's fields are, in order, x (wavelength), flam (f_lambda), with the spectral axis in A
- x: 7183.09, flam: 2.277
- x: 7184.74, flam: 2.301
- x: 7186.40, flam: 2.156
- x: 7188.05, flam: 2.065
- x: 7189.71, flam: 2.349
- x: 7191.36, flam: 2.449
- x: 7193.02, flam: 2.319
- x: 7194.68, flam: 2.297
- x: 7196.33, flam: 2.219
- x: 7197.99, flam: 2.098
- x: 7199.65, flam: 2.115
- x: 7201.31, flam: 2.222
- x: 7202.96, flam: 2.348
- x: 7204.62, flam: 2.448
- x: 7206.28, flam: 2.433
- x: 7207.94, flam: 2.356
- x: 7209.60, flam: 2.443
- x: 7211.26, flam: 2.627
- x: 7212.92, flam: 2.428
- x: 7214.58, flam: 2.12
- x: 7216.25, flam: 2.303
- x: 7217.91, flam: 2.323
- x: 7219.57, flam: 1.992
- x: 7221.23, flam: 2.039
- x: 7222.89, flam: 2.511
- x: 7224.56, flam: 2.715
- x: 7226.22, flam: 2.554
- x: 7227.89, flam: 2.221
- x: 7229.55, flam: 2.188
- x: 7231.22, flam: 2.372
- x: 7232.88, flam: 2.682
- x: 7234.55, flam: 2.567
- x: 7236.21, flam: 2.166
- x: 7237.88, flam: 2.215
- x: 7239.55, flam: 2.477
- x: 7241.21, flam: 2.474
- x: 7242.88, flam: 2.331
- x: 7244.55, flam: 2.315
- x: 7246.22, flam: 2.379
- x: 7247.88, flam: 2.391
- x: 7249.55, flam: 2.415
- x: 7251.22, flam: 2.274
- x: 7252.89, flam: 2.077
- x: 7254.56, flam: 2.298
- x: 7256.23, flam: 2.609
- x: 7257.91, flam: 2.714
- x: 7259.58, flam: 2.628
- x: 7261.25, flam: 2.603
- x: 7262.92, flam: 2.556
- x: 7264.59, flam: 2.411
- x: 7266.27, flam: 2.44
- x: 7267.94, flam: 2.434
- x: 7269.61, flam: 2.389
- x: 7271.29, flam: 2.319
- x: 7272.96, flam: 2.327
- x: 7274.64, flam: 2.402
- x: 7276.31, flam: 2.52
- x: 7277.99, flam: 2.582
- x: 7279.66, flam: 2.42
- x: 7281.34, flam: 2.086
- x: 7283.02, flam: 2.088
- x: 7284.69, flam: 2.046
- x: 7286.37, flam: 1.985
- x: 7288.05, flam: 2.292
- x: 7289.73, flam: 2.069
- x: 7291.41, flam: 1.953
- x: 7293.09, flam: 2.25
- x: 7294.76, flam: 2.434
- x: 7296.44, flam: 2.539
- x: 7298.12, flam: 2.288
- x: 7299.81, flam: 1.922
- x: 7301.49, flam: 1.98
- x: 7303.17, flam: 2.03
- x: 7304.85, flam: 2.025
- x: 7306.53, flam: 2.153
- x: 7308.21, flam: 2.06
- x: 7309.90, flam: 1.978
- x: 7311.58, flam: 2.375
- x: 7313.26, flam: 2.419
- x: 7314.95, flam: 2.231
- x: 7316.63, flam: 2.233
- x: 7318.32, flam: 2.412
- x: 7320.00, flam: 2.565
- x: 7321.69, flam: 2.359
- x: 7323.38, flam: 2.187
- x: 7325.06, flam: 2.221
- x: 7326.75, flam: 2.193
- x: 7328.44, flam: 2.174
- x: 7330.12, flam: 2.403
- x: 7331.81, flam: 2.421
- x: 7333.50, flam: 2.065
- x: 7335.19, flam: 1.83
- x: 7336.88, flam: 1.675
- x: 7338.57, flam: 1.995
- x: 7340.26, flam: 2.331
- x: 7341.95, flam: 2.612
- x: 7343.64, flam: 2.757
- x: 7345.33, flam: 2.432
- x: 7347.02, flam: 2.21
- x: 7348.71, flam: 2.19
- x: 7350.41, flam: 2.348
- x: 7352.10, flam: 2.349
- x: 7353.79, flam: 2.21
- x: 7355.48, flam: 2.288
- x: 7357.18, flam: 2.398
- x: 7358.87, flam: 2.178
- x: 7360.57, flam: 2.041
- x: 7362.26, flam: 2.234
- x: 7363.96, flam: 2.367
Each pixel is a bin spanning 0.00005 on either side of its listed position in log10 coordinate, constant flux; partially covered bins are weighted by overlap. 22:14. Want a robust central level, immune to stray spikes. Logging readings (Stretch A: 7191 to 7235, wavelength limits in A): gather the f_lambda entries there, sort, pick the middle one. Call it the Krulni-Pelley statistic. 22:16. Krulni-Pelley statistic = 2.35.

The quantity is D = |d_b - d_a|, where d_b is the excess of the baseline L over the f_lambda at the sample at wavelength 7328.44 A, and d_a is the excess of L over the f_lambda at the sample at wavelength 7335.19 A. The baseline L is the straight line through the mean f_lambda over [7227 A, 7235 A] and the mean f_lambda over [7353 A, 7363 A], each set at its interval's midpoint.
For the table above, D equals 0.33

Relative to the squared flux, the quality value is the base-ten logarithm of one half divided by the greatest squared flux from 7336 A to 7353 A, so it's -1.18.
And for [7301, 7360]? -1.18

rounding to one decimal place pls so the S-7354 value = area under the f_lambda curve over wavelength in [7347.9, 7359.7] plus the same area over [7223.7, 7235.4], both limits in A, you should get 55.8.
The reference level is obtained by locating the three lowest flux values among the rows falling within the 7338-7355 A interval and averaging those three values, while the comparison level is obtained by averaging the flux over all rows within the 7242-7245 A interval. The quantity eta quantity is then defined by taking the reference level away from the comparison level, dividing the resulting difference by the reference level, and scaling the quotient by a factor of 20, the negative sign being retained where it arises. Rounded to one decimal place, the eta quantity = 1.8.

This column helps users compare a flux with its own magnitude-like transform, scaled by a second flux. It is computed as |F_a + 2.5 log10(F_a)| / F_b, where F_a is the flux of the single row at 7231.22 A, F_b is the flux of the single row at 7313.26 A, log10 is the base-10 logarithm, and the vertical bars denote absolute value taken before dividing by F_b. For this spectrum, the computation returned 1.37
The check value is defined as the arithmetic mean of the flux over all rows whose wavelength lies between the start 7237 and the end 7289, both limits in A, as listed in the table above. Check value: 2.37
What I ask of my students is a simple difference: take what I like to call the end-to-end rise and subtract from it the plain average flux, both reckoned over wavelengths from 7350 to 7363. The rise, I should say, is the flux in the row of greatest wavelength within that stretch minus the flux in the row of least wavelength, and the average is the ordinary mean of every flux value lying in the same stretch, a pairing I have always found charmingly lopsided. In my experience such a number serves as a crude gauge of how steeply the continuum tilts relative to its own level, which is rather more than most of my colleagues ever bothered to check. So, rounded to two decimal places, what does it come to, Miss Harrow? -2.37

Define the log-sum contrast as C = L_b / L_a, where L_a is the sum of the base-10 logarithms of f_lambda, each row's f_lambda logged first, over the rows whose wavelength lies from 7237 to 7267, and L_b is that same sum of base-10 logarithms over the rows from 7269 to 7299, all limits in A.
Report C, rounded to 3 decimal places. 0.928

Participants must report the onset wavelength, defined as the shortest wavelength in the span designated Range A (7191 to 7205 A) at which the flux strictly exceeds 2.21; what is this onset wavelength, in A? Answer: 7191.36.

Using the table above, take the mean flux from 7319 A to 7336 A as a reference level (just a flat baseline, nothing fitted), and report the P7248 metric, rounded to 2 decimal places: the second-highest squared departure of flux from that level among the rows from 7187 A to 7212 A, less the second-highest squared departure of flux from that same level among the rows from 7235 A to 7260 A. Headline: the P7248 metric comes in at -0.11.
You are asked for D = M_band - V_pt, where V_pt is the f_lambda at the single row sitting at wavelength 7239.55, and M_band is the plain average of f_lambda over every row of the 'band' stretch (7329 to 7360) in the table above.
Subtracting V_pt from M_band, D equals -0.22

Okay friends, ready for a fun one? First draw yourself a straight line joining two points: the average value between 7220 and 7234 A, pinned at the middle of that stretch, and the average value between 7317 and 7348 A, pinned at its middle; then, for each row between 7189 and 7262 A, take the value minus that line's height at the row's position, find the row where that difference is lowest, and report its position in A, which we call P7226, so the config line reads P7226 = 7219.57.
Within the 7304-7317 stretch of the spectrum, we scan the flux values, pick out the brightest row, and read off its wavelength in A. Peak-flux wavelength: 7313.26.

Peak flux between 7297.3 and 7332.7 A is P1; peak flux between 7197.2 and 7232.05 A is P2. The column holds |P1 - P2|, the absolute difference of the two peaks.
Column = 0.15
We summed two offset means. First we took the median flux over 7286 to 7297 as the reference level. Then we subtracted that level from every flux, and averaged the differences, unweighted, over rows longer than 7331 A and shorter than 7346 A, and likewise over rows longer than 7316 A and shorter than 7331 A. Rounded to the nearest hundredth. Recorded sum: 0.04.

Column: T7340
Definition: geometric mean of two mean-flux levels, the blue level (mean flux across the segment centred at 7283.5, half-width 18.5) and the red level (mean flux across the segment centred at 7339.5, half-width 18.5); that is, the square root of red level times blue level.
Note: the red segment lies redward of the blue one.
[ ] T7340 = 2.26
